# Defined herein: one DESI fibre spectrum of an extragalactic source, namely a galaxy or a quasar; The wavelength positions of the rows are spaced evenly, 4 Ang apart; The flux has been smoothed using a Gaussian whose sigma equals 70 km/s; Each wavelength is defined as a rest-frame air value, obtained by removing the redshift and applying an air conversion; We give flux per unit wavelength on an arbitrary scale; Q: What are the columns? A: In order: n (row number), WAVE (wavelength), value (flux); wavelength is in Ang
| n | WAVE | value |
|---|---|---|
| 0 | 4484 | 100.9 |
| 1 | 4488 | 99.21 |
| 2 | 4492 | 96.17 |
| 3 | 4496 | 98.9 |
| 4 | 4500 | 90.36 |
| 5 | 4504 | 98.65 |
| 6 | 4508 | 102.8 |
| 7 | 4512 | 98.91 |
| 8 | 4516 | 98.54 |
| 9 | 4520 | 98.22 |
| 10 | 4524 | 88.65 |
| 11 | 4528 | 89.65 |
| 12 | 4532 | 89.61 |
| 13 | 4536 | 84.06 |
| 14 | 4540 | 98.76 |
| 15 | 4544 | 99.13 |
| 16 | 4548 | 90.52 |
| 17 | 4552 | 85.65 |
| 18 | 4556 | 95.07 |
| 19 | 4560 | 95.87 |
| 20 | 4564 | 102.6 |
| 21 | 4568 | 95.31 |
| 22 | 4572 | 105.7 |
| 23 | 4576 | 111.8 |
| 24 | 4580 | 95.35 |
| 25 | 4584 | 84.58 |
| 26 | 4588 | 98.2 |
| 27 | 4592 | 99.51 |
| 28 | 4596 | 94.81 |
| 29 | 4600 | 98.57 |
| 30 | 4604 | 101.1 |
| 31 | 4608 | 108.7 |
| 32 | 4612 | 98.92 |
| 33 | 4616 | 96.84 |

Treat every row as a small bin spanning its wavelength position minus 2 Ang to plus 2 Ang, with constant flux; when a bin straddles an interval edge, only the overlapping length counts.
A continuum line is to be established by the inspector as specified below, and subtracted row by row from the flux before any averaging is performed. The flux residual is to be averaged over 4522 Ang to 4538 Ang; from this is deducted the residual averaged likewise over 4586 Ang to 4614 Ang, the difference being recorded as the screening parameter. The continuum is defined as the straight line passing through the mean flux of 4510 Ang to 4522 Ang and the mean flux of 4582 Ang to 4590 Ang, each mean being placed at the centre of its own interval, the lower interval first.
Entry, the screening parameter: -19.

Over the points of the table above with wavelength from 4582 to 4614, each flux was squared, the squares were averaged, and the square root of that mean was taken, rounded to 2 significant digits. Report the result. 98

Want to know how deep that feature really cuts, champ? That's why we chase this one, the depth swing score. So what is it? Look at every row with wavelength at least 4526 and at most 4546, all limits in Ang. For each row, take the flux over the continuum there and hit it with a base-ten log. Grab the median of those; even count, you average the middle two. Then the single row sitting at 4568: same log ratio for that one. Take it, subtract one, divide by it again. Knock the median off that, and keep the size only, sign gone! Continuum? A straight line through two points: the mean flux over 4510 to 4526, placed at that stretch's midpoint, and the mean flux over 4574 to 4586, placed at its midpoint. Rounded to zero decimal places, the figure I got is 131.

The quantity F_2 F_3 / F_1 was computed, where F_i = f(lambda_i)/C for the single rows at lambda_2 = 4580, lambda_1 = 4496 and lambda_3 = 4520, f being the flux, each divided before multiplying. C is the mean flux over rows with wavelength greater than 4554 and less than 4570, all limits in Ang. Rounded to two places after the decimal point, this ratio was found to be 0.97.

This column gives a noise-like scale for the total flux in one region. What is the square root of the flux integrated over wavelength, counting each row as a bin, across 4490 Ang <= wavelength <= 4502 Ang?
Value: 33.8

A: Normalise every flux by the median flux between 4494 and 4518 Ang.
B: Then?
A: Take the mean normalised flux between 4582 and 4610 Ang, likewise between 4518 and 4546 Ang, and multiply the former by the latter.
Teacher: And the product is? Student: 0.929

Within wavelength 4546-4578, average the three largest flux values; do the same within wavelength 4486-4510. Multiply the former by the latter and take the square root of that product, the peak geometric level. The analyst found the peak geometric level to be 103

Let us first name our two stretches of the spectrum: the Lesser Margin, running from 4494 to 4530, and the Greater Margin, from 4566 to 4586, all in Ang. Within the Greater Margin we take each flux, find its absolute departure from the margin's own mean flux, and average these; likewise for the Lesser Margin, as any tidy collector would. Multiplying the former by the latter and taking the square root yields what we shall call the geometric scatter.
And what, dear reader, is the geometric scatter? 6.0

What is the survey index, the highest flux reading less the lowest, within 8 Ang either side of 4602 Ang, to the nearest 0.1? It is 13.9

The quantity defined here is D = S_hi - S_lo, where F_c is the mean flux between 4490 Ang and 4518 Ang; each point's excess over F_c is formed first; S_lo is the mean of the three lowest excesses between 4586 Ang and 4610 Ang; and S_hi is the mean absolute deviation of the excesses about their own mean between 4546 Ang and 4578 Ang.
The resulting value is 7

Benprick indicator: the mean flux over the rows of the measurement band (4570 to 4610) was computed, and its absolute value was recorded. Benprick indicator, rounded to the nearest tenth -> 99.8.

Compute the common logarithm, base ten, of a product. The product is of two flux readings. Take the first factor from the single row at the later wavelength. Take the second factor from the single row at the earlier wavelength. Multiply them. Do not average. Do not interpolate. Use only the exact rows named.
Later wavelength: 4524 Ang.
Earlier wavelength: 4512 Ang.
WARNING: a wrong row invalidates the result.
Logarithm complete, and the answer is 3.94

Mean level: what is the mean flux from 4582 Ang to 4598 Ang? 94.3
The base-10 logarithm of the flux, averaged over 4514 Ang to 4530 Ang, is 1.97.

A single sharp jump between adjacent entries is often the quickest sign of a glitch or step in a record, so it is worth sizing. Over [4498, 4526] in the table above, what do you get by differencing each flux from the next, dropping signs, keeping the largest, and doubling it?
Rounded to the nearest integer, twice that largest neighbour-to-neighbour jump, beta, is 19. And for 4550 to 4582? 33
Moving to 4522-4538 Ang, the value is 11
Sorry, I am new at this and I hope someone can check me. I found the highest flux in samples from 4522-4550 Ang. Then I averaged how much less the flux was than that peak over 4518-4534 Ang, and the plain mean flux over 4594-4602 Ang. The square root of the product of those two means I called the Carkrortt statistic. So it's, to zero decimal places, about 27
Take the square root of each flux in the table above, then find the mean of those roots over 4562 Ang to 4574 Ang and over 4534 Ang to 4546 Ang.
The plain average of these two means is 9.87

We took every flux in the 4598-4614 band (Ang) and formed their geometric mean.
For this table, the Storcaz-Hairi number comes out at 102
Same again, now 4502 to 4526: 98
